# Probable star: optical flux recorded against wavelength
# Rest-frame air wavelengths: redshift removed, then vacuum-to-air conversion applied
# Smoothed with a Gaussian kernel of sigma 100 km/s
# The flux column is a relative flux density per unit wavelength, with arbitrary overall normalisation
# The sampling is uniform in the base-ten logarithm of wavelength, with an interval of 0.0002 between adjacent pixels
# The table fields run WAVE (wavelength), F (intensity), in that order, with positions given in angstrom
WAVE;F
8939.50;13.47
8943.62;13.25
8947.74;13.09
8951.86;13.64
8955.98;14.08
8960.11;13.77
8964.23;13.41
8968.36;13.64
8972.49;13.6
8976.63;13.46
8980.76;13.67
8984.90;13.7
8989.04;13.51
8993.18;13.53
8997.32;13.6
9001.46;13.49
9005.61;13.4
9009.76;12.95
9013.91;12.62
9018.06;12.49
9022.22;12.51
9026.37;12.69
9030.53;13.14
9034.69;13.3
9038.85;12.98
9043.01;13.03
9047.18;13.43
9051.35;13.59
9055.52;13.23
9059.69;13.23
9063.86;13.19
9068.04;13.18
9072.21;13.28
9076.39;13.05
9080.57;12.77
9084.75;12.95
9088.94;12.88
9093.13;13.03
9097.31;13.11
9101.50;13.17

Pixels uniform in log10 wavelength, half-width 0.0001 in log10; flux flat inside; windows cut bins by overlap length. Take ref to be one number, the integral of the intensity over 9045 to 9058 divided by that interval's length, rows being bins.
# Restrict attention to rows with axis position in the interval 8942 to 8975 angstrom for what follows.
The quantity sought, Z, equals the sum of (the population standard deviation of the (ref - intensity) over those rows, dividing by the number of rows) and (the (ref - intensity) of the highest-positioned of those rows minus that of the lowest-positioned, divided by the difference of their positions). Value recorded 0.28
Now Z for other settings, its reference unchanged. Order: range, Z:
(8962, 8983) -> 0.09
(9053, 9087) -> 0.17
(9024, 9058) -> 0.24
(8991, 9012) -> 0.27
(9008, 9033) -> 0.23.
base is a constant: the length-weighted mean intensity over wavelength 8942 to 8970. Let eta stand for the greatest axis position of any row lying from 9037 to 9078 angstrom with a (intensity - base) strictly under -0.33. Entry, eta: 9076.39 angstrom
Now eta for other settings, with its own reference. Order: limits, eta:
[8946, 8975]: 8947.74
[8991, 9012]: 9009.76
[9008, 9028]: 9026.37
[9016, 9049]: 9043.01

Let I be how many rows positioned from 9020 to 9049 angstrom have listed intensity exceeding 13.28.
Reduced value 2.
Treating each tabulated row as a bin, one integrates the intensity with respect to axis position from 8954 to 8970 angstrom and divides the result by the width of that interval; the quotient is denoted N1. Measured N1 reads 13.7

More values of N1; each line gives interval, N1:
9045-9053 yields 13.5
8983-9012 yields 13.4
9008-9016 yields 12.8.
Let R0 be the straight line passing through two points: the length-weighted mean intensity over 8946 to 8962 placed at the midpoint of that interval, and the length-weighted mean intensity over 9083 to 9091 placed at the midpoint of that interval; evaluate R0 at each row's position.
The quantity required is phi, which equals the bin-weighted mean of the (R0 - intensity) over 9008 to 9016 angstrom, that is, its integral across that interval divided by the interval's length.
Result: 0.6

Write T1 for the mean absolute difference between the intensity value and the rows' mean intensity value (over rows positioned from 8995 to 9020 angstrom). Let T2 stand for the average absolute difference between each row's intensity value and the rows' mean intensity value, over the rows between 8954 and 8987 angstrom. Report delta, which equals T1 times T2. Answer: 0.056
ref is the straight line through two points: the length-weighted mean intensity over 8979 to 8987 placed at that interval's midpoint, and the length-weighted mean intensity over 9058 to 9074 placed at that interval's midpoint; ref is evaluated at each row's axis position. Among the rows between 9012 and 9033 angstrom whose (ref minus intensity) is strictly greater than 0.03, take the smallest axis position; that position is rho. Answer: 9013.91 angstrom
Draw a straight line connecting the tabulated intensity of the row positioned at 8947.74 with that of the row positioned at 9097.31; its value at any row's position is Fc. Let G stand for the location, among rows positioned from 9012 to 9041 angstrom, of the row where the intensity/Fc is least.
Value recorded 9018.06 angstrom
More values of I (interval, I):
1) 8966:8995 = 7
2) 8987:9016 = 5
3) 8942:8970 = 5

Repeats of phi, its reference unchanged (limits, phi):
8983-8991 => -0.1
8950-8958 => -0.2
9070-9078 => -0.2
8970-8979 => 0.0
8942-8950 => 0.5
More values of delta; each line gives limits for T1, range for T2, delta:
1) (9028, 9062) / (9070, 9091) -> 0.021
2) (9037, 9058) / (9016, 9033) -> 0.045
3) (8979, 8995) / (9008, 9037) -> 0.022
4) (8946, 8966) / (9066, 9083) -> 0.045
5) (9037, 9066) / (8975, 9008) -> 0.013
